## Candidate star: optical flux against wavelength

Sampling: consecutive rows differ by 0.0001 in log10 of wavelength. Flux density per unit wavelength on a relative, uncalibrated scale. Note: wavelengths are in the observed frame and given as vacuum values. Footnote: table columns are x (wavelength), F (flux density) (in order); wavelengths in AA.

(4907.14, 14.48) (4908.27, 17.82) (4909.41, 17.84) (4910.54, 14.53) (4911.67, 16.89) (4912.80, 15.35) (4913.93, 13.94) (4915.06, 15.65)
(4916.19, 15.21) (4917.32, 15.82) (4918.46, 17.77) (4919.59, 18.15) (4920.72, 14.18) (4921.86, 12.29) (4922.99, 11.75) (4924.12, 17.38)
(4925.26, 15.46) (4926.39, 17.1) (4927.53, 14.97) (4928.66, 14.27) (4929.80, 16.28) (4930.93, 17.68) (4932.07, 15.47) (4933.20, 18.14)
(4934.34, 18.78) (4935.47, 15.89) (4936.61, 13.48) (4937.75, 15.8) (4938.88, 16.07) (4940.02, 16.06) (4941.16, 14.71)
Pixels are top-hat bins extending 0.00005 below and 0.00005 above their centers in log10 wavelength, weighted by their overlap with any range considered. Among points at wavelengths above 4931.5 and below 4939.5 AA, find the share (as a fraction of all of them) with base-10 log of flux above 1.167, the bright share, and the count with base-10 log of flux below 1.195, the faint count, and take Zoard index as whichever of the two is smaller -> 0.857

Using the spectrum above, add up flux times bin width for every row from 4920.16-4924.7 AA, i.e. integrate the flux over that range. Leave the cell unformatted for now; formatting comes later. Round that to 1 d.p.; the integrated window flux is 63.0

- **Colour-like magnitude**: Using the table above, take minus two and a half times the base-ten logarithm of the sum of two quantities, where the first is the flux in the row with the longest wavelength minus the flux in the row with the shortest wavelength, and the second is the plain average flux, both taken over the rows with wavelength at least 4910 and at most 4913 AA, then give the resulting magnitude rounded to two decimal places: -3.04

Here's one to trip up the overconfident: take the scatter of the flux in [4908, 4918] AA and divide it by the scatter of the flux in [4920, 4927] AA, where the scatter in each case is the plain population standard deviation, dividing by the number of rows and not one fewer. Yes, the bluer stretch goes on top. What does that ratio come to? 0.59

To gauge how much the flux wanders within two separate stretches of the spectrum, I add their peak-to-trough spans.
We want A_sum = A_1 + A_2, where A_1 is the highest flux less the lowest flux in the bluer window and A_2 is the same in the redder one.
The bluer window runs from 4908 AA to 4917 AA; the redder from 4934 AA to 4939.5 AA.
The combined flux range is 9.2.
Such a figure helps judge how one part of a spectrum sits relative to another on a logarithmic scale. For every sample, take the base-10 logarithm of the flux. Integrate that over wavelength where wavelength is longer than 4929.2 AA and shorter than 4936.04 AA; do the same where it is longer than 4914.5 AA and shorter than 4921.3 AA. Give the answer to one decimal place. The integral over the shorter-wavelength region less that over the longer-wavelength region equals -0.2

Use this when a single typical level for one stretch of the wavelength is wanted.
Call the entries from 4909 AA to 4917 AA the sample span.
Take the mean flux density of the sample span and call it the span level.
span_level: 15.6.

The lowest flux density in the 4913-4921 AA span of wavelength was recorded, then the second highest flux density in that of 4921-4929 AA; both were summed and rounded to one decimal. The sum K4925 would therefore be 31.0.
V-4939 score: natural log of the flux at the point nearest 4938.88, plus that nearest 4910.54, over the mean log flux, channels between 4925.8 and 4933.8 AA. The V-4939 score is 1.96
